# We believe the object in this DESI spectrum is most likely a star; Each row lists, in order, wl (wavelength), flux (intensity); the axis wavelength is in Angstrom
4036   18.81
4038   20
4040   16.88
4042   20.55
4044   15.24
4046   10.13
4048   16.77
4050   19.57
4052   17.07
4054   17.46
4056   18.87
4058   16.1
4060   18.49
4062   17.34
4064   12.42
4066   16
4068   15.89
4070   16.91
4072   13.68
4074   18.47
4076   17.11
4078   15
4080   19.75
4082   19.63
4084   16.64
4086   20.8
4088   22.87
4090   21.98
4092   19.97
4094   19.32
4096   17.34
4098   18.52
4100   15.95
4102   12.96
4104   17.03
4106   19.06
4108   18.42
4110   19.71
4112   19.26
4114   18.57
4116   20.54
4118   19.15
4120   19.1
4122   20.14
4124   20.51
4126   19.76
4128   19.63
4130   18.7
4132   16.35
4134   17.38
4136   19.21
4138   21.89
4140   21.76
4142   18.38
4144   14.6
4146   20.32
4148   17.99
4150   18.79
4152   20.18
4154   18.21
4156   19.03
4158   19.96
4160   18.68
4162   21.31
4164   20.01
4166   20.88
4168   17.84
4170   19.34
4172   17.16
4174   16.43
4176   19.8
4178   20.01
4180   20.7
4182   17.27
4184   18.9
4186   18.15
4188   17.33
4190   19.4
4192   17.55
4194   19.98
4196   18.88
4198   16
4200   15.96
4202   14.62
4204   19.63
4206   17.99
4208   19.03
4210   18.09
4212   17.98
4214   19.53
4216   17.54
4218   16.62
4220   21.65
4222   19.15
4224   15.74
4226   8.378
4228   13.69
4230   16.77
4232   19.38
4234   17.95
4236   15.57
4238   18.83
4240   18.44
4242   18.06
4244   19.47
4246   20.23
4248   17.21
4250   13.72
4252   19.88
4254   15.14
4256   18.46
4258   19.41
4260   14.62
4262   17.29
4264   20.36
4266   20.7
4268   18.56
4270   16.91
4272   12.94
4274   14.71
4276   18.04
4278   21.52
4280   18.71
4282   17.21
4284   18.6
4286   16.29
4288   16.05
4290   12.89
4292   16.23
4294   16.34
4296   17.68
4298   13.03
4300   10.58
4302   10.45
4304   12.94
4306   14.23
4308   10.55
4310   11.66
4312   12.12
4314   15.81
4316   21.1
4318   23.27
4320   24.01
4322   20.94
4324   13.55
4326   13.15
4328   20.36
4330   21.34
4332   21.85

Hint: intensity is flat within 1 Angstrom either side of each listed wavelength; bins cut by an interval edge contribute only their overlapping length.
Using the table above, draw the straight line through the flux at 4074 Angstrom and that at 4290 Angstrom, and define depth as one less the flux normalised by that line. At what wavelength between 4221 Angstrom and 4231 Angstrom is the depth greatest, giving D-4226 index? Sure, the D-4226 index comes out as 4226 Angstrom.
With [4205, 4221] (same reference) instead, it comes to 4218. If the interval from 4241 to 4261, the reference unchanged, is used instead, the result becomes 4250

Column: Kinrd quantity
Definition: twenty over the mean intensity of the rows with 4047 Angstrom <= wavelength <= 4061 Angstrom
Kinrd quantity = 1.13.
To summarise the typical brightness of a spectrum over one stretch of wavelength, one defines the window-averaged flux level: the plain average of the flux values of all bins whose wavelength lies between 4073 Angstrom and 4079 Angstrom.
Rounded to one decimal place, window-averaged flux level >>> 16.9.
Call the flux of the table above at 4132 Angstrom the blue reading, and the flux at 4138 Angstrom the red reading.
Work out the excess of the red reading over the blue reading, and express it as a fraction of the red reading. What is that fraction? 0.3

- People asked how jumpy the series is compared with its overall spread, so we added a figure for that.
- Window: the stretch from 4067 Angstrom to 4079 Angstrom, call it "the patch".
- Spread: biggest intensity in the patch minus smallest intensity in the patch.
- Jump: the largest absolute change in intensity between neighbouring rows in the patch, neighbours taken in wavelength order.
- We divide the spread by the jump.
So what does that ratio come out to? 1.0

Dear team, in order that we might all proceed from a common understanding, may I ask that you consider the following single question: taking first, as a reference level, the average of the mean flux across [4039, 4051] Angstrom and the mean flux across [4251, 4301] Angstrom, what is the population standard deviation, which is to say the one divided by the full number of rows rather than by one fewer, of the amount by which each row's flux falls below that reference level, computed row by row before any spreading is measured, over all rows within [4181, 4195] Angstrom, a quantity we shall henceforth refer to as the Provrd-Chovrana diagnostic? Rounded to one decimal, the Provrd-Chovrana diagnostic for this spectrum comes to 1.0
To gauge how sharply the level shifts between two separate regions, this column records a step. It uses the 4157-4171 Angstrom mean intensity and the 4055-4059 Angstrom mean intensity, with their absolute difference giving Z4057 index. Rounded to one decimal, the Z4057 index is 2.2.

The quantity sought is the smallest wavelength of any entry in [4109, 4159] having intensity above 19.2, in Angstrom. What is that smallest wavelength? 4110 Angstrom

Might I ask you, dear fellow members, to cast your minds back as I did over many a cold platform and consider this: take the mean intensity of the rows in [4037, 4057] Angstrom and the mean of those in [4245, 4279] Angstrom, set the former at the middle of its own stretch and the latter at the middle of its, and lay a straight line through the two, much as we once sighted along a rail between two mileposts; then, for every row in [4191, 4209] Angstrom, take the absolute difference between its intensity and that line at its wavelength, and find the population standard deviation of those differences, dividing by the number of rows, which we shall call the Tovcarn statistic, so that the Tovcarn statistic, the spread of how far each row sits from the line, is 0.8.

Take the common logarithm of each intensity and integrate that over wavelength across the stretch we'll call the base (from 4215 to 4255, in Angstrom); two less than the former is 47.1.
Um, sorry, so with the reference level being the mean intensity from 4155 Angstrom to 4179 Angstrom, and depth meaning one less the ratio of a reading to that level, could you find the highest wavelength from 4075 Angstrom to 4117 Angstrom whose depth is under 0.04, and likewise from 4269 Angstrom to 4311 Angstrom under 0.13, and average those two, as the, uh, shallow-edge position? 4206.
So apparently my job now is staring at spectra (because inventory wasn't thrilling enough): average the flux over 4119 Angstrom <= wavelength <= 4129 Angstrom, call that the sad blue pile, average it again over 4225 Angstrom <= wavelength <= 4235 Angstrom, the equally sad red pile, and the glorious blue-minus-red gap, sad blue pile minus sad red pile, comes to 4.6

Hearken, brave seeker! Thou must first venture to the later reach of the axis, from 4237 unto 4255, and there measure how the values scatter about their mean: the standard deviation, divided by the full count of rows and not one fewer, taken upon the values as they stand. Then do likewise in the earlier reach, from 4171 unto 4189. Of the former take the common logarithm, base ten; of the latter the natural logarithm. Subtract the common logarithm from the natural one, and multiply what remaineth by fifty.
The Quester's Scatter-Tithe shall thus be 2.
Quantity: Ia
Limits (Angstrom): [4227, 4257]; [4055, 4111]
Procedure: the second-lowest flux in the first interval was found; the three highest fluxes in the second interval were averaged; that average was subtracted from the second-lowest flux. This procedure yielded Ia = -8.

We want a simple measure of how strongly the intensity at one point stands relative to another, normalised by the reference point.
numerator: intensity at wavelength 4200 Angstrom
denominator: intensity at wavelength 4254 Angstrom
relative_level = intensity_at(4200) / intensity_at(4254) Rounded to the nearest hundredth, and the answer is 1.05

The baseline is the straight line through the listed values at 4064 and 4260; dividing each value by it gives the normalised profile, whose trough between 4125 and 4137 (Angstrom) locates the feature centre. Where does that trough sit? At 4132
